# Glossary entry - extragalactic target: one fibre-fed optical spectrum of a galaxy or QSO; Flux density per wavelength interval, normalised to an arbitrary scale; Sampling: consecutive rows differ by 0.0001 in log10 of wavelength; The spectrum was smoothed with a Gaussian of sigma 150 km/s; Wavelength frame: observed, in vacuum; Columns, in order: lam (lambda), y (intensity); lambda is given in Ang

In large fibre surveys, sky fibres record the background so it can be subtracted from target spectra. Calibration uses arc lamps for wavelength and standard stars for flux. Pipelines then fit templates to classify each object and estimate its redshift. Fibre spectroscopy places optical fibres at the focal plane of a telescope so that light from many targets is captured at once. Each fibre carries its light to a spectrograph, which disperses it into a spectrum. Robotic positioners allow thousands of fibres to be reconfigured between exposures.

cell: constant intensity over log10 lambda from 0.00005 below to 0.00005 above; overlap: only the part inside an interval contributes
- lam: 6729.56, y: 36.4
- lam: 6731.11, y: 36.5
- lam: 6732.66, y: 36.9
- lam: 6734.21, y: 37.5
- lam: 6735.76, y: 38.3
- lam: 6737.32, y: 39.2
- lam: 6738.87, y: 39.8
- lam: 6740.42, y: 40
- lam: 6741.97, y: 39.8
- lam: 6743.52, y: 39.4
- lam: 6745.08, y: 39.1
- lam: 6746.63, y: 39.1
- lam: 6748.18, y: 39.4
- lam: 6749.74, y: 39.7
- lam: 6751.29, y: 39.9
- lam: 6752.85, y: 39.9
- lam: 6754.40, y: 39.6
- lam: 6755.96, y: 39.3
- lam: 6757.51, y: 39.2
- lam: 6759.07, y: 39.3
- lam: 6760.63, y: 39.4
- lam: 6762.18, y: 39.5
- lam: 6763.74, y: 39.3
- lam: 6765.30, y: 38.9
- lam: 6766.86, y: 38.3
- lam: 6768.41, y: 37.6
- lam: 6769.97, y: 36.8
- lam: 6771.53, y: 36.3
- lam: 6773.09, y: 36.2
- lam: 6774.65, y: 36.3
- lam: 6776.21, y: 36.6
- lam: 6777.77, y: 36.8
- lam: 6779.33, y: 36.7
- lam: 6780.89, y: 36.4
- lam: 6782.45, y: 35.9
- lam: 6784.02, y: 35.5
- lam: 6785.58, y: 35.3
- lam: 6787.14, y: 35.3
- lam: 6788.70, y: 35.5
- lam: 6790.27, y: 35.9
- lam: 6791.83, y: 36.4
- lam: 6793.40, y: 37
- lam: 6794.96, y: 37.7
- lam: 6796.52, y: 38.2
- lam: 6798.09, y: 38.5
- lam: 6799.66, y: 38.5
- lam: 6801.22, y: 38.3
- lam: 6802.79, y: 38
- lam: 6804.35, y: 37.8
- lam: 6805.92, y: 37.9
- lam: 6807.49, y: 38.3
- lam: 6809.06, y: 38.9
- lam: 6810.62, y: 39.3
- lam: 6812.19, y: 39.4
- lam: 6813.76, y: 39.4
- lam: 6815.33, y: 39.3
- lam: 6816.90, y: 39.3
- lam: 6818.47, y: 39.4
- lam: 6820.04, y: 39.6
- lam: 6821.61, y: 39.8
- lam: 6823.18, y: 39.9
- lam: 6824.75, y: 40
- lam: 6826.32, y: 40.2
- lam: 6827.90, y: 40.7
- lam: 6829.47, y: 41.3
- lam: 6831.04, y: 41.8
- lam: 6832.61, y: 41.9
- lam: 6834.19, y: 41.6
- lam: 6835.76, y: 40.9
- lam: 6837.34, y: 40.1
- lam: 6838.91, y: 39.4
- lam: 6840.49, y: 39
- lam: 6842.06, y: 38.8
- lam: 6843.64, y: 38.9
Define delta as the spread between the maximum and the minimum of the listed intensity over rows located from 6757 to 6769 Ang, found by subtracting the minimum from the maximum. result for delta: 1.9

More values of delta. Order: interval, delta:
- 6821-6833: 2.1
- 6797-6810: 1.1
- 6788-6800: 3.0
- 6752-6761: 0.7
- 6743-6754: 0.8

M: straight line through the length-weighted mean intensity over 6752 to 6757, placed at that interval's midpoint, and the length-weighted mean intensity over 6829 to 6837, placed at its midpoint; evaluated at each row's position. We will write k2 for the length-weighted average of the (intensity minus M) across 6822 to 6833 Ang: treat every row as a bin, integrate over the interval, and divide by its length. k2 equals -0.5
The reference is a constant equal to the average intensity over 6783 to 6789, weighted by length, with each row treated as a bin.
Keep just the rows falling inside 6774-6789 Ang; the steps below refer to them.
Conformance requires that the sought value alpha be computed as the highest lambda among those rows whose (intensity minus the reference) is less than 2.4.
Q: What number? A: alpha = 6788.70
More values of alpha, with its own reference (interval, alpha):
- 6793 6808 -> 6804.35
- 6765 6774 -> 6773.09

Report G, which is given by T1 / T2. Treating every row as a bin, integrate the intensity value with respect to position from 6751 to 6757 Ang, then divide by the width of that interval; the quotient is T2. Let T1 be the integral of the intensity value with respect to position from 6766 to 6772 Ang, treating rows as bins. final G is 5.65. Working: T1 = 224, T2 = 40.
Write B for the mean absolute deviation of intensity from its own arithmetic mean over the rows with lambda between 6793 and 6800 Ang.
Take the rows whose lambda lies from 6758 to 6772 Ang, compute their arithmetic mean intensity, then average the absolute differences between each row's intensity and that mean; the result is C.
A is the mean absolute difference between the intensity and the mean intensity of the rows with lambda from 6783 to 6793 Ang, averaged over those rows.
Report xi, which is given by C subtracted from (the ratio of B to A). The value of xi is 0.5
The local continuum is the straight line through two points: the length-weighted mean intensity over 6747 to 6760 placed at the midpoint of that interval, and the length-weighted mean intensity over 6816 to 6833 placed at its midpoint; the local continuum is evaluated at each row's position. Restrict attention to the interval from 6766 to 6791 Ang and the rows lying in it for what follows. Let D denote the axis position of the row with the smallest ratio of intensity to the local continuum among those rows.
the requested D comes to 6787.14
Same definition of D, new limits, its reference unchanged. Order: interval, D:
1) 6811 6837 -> 6816.90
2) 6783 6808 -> 6787.14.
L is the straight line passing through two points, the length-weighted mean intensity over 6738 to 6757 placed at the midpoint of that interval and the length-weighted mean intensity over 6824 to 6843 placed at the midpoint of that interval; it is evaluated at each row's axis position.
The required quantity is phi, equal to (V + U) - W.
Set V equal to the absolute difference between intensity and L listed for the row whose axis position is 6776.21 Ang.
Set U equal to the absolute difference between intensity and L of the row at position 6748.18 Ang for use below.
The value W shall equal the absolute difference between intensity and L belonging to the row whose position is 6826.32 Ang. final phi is 3.3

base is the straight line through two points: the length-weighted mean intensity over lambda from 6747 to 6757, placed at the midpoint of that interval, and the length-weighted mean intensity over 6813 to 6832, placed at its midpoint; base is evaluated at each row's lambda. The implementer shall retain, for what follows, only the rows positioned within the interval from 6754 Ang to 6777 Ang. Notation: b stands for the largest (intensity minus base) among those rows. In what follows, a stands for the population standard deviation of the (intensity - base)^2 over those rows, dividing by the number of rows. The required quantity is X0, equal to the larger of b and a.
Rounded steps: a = 5.0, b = 0.0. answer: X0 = 5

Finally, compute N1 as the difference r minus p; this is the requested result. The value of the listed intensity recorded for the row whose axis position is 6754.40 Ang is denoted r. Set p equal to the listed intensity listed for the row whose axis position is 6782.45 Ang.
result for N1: 4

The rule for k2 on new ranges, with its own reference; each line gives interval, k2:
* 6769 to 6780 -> -3.5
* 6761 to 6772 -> -1.7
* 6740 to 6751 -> 0.1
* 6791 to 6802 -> -2.8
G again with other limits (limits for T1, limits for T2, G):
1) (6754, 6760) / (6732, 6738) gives 6.22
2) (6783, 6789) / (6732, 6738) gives 5.60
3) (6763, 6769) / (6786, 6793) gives 6.46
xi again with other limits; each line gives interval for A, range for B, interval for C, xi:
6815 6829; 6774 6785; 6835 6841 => 0.3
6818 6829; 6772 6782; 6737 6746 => 0.3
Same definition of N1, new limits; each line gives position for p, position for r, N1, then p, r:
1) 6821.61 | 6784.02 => -4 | 39.8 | 35.5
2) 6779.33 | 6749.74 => 3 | 36.7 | 39.7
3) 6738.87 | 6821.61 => 0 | 39.8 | 39.8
